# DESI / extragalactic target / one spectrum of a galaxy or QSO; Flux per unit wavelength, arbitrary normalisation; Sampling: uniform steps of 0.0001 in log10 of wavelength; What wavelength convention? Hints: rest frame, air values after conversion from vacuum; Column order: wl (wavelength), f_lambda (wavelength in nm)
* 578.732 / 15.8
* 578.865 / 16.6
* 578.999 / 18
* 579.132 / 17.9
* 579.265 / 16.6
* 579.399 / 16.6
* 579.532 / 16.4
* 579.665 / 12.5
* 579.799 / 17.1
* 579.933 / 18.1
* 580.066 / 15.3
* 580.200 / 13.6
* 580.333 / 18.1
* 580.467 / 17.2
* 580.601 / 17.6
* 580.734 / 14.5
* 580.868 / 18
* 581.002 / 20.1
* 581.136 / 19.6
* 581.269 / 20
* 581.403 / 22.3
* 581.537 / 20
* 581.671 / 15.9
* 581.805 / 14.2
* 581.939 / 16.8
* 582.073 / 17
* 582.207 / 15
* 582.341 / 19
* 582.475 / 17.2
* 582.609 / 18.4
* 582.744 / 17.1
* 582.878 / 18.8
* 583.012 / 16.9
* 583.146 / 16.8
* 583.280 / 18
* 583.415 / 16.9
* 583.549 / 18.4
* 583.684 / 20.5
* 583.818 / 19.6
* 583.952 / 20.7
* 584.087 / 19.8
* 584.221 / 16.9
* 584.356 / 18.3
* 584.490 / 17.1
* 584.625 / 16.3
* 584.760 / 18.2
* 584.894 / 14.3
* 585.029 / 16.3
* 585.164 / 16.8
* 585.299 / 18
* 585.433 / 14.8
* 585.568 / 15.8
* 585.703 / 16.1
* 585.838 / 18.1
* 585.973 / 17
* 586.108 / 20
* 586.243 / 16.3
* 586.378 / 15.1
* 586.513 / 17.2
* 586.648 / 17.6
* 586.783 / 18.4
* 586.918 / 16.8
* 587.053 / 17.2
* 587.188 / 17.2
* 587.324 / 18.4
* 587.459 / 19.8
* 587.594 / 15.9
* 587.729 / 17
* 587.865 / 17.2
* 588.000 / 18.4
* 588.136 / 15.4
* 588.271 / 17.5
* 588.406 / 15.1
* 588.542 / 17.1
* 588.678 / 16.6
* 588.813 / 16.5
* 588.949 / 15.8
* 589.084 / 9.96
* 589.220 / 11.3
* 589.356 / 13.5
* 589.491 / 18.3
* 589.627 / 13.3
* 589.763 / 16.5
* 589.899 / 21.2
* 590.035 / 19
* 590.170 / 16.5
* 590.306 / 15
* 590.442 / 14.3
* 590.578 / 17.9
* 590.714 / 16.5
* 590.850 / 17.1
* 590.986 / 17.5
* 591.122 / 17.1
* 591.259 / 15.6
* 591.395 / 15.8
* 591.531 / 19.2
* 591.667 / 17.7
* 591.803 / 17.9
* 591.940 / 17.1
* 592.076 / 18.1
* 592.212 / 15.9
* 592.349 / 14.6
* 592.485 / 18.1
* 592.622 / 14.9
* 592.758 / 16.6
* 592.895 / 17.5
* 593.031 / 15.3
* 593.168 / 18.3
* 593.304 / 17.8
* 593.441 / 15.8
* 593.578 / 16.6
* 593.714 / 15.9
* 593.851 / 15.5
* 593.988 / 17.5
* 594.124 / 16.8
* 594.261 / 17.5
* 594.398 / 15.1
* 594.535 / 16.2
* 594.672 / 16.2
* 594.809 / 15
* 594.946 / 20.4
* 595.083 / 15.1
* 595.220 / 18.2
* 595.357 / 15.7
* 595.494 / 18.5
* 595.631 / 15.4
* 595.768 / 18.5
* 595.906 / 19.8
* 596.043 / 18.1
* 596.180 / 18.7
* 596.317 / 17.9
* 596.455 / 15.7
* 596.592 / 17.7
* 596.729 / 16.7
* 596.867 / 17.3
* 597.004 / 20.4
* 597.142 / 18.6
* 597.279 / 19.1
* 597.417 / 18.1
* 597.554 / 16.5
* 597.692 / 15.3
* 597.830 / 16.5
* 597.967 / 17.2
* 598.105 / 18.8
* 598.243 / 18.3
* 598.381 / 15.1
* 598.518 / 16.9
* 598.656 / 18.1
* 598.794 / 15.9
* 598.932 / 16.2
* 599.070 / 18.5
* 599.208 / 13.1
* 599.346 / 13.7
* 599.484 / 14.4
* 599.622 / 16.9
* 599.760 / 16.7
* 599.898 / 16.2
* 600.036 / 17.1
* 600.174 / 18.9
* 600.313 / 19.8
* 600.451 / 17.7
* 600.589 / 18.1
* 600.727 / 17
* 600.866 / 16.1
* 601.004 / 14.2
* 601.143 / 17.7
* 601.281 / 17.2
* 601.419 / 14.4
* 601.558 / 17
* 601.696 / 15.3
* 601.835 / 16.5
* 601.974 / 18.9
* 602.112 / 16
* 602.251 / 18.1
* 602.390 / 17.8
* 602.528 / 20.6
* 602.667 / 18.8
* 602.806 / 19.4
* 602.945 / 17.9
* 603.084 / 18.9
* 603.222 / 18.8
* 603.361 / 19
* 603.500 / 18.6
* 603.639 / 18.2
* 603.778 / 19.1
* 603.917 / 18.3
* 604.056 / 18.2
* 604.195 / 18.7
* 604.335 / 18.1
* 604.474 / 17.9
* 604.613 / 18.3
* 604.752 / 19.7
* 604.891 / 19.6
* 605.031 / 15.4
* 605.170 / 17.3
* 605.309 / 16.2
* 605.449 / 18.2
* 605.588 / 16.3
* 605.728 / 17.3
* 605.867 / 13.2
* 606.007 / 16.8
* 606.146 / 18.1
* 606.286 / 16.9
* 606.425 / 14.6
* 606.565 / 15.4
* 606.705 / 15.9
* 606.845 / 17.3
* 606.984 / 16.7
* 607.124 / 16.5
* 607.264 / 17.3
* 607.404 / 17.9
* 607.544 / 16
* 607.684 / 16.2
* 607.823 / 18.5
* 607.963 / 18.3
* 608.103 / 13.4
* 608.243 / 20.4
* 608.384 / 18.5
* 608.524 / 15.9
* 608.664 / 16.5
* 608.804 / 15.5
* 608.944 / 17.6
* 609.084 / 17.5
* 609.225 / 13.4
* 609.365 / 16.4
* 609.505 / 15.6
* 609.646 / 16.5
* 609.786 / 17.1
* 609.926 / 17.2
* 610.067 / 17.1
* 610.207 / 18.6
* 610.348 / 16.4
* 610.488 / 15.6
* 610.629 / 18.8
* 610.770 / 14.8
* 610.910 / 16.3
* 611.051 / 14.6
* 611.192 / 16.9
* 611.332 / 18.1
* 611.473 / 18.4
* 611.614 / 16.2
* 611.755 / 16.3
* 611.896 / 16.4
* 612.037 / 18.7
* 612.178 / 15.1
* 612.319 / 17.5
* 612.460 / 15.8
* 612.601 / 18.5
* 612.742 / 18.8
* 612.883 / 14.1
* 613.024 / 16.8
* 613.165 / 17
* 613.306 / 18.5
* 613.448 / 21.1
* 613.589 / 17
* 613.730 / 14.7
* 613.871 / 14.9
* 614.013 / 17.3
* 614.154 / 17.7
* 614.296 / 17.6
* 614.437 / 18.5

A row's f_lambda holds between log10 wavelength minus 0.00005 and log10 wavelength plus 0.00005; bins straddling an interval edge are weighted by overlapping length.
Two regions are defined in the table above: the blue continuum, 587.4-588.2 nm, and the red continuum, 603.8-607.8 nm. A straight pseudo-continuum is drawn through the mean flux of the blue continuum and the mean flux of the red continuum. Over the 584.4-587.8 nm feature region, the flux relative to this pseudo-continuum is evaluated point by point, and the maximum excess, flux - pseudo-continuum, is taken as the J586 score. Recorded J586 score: 2.7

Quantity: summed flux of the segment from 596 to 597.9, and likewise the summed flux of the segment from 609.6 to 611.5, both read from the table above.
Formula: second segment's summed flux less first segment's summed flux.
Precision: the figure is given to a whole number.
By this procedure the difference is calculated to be -10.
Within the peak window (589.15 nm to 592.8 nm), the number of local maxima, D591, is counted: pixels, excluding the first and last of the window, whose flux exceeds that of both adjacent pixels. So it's 8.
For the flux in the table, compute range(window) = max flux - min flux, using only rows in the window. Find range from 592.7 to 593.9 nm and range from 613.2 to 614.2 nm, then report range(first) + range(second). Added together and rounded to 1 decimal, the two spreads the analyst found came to 9.4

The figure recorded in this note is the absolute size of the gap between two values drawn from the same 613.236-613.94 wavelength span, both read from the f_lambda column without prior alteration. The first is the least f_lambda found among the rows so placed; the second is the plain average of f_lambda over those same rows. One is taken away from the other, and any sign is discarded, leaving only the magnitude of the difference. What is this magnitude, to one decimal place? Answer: 2.5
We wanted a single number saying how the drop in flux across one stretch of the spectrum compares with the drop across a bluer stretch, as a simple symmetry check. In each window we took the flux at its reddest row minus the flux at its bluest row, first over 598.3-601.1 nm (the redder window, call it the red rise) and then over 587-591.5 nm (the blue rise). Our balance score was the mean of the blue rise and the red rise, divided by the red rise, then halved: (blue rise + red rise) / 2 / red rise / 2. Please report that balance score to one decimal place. 0.6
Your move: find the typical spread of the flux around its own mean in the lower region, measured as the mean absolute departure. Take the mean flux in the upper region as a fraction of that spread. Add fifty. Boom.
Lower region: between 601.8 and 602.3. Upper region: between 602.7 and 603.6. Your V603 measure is 66.7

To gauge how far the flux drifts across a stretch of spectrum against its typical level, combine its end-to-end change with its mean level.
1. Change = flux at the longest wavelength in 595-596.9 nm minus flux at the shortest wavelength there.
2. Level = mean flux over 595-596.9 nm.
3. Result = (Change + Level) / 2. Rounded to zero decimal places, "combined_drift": 10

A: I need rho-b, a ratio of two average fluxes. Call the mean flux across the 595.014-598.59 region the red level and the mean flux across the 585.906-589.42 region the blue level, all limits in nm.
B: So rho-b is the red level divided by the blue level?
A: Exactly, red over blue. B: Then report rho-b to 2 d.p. 1.06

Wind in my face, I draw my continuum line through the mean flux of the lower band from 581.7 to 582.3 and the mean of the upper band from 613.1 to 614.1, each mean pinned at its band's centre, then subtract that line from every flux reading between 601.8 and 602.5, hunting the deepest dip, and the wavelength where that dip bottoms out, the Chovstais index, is 602.112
